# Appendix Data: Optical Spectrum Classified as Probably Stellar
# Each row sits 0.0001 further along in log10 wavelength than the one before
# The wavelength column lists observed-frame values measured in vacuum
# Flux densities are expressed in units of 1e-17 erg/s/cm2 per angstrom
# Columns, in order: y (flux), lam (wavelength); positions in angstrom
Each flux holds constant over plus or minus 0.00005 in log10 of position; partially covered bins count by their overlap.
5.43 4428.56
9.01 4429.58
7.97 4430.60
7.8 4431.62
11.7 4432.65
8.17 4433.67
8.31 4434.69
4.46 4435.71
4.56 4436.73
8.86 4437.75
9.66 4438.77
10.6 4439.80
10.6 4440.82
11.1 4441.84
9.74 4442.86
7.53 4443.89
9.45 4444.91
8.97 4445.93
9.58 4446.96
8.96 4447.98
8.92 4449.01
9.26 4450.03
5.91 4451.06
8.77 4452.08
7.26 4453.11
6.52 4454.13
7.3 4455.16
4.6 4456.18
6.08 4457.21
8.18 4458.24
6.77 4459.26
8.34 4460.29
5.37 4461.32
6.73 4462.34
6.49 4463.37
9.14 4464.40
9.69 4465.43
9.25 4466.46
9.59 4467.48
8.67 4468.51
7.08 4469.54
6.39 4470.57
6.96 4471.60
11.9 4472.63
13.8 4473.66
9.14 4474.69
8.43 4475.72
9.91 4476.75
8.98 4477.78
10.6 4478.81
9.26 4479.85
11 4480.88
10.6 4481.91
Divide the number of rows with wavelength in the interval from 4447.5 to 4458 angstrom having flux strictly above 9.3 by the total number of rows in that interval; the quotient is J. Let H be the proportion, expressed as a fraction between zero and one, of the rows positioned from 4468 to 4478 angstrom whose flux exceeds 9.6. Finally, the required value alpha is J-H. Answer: -0.3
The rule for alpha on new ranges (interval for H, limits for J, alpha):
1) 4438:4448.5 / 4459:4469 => -0.3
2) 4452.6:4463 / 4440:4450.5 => 0.5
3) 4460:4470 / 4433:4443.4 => 0.4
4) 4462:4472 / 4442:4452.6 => 0.2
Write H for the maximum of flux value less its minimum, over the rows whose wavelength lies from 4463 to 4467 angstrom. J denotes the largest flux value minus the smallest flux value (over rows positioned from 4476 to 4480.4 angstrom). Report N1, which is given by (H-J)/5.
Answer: 0.32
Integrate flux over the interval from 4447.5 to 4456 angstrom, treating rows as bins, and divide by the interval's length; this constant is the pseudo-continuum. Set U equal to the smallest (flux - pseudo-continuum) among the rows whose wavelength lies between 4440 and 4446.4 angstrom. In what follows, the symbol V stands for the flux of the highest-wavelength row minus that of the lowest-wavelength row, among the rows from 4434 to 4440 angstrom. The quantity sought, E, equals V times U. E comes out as -0.5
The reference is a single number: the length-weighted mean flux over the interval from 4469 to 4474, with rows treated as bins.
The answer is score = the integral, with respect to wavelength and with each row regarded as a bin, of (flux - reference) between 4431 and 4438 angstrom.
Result -10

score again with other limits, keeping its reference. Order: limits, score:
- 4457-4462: -10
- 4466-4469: 0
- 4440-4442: 3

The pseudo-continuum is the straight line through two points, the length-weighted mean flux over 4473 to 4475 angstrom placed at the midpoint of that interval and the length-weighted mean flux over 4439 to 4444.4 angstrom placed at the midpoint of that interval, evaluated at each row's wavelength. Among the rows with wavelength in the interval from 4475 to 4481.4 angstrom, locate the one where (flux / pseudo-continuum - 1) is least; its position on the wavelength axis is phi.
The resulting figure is 4475.72 angstrom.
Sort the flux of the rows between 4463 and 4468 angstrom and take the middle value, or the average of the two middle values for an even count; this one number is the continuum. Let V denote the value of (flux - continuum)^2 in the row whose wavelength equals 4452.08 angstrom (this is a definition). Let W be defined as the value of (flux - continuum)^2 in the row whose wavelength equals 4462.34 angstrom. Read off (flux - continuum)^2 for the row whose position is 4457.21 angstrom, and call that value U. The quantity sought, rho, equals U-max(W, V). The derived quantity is 4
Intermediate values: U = 10.0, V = 0.2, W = 6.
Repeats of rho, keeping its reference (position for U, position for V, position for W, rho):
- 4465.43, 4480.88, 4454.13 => -7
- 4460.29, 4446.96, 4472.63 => -6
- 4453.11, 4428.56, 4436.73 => -18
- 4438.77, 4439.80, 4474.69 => -2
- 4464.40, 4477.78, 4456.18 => -22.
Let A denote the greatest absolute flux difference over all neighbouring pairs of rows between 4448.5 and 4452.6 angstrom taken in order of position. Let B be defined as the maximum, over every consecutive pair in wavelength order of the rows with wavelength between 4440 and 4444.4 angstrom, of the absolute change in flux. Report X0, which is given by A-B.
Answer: 1.1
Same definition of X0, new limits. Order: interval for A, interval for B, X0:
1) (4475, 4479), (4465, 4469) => 0.7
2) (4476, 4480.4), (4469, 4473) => -3.3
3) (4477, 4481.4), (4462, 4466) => -0.9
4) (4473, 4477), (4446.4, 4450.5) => 4.0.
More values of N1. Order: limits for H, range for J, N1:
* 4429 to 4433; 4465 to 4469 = 0.58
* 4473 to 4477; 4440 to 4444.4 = 0.36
